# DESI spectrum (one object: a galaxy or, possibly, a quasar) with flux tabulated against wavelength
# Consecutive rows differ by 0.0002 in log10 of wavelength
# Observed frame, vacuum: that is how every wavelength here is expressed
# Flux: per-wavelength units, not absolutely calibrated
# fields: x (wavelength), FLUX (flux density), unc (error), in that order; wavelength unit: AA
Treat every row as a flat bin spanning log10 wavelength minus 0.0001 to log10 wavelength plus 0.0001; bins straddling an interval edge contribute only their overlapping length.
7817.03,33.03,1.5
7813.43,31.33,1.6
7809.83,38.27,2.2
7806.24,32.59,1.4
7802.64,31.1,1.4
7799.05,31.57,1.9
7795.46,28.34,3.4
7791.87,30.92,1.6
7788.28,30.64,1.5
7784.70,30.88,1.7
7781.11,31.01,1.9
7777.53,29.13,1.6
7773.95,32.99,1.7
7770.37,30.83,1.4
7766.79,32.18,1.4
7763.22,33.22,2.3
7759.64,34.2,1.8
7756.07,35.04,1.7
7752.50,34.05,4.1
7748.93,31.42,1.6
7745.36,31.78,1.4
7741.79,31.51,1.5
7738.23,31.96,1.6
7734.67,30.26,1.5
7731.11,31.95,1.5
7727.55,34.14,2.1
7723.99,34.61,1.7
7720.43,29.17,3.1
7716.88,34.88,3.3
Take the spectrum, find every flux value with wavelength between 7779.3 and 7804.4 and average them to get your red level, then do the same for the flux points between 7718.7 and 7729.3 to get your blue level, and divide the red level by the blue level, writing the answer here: 0.94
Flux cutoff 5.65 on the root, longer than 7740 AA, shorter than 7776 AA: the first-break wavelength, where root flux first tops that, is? 7752.50 AA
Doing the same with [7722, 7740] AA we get 7723.99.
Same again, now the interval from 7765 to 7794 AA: 7766.79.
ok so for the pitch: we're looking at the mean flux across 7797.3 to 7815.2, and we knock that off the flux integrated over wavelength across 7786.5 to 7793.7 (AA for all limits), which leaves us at 188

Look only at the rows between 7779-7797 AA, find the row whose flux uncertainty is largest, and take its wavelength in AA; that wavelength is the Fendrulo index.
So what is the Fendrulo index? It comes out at 7795.46 AA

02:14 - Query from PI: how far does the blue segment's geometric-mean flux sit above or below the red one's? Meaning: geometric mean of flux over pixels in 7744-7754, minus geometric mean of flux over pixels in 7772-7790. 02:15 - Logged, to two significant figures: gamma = 1.5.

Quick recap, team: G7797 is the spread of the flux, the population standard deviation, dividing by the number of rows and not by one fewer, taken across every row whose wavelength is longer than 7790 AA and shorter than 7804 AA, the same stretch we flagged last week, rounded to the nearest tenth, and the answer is 1.3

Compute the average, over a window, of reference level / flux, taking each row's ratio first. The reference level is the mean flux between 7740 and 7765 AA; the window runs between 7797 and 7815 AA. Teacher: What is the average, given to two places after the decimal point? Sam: 1.01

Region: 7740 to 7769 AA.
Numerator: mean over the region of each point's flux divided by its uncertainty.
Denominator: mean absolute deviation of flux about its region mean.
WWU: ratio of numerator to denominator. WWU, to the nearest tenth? 15.5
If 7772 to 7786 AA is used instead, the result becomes 18.1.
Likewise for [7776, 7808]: 20.6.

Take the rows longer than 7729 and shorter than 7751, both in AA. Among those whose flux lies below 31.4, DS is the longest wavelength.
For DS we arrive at 7734.67 AA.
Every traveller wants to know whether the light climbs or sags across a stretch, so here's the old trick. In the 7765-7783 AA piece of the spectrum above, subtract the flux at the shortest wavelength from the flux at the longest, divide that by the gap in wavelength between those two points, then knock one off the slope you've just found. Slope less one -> -1.08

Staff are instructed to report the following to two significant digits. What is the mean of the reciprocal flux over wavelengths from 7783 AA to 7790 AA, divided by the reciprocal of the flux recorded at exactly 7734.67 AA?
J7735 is 0.98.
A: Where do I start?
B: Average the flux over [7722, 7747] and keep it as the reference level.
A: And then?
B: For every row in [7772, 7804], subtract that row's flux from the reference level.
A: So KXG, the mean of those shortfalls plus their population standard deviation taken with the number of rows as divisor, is 2.8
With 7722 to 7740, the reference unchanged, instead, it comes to 1.3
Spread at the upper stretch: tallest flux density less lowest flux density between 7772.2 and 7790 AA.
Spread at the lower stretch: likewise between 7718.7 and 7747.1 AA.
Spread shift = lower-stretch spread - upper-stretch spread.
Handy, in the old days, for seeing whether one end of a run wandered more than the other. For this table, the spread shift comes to 1.58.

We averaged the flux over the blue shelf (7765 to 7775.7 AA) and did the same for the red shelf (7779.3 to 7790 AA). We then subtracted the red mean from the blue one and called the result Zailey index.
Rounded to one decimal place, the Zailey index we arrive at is 1.2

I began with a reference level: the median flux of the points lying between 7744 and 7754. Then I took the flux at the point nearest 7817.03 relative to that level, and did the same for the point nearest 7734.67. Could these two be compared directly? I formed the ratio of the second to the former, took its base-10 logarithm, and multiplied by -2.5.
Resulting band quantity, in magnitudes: 0.10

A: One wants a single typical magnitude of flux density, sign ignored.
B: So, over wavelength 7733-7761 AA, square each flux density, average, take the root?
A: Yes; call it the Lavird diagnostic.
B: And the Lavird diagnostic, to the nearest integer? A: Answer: 33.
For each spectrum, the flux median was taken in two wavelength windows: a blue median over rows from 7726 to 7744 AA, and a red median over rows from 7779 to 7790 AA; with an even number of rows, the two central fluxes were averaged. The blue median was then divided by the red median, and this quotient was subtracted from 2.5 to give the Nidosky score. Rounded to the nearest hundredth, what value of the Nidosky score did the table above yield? 1.47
